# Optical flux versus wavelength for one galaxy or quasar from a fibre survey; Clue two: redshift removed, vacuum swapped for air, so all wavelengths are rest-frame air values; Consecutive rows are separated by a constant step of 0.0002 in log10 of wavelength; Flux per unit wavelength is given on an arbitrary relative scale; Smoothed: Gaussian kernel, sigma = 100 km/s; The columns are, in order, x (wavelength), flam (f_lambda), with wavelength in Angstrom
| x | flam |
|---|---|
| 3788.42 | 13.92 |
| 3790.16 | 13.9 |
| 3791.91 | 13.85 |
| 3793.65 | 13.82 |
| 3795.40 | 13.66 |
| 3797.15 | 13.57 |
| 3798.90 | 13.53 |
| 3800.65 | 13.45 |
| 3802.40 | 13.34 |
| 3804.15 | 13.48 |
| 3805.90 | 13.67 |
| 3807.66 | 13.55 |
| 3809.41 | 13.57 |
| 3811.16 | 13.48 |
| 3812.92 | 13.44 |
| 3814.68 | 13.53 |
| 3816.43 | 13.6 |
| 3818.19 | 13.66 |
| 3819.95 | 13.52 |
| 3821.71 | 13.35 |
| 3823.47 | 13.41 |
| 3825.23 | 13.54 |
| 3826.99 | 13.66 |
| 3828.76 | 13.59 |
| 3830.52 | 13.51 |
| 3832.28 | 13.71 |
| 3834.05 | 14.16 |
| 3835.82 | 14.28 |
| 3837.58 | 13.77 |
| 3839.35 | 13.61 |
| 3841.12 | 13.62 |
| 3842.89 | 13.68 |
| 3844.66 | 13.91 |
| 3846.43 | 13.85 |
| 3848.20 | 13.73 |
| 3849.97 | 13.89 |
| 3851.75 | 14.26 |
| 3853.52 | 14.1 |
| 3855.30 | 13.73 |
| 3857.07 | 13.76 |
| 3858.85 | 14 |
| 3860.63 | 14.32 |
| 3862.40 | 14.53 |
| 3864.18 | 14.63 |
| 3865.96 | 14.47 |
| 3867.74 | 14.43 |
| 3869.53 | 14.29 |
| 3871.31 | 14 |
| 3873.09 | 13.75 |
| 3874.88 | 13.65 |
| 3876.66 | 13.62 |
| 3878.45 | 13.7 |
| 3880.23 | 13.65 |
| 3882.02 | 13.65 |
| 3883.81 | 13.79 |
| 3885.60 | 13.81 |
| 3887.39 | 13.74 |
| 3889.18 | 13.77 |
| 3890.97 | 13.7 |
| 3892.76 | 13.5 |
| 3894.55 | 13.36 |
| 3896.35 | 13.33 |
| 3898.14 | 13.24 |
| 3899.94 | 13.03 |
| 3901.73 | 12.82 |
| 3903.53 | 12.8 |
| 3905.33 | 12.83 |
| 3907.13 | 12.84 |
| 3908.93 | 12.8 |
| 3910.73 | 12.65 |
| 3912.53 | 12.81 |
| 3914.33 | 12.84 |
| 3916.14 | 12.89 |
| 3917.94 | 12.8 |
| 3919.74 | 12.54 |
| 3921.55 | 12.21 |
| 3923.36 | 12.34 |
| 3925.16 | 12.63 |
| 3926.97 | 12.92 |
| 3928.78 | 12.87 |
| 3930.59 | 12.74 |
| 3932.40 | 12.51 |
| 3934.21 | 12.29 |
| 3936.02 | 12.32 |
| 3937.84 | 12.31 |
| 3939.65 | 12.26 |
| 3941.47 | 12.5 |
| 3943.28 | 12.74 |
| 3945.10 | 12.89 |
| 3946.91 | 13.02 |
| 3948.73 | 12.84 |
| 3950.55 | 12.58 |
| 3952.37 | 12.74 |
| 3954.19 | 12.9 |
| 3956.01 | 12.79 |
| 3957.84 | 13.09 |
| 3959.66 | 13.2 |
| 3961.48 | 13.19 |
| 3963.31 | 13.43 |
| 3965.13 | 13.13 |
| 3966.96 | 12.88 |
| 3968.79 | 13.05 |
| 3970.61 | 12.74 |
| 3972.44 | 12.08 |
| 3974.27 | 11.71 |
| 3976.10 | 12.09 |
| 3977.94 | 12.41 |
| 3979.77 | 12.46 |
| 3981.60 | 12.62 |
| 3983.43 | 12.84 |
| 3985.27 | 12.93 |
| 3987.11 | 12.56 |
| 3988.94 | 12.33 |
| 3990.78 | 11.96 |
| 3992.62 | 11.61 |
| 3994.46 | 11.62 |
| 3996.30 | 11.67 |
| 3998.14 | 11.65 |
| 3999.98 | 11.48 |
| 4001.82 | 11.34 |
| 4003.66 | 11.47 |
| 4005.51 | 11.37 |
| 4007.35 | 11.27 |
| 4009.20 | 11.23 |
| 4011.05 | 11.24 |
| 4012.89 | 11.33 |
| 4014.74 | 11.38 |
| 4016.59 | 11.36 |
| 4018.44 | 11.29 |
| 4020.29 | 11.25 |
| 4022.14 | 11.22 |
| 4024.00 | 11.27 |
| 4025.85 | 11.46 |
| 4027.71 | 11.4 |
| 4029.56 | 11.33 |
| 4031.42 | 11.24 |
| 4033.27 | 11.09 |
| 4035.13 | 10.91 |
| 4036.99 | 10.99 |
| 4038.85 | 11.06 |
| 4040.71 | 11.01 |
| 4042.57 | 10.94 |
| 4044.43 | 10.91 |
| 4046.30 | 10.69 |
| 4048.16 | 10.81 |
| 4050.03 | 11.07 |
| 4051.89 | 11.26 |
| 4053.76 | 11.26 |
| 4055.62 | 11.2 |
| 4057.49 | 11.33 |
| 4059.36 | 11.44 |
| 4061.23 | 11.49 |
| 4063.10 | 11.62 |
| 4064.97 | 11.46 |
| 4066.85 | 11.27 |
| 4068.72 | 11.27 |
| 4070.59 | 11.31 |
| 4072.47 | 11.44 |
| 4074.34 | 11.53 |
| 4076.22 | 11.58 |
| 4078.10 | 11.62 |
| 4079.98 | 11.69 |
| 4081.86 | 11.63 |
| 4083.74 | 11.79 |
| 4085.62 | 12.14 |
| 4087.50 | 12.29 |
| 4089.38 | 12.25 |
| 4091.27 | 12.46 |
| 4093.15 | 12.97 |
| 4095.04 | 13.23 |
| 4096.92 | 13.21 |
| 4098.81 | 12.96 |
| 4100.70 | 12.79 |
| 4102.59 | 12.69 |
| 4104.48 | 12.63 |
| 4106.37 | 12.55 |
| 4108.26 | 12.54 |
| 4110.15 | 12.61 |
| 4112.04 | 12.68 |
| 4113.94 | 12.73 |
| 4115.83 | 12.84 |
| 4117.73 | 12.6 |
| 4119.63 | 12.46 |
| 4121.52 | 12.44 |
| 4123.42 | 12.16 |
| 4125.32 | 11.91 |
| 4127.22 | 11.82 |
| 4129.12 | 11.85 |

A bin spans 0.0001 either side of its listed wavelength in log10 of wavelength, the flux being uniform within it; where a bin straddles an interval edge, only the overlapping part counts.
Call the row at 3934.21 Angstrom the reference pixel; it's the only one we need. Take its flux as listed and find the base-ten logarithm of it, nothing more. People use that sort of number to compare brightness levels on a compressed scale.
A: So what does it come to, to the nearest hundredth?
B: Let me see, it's 1.09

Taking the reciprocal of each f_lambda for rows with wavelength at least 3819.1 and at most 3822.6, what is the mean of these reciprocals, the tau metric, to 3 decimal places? 0.074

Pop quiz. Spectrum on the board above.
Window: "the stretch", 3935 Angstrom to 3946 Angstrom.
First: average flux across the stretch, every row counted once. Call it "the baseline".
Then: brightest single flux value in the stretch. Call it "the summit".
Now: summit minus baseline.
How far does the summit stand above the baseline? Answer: 0.39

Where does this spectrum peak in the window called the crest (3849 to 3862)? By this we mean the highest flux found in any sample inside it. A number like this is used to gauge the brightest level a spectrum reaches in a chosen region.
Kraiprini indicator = 14.32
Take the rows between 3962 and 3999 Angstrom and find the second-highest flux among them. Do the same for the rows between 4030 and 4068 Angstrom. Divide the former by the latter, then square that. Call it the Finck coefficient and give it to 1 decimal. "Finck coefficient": 1.3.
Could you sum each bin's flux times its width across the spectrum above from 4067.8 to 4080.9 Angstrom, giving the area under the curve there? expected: 151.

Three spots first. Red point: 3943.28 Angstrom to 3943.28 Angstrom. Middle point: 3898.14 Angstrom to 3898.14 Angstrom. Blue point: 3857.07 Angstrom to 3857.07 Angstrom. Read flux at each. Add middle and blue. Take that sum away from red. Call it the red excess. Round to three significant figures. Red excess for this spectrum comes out -14.3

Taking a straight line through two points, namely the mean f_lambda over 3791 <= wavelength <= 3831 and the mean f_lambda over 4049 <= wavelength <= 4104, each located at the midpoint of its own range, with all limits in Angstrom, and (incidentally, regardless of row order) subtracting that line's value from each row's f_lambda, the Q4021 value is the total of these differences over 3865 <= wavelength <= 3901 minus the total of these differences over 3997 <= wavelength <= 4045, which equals 38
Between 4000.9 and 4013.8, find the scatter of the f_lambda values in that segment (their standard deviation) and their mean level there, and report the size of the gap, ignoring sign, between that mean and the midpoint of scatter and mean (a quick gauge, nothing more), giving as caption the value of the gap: 5.62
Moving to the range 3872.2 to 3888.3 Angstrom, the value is 6.82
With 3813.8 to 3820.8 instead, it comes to 6.76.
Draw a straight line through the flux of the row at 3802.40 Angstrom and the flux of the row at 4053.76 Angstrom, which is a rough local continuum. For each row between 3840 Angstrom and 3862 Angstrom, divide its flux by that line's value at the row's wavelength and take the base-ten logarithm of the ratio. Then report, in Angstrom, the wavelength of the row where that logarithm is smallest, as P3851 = 3841.12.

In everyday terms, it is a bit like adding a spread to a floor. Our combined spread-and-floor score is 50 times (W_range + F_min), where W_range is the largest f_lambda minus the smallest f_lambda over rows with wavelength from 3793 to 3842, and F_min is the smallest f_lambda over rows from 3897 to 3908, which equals 687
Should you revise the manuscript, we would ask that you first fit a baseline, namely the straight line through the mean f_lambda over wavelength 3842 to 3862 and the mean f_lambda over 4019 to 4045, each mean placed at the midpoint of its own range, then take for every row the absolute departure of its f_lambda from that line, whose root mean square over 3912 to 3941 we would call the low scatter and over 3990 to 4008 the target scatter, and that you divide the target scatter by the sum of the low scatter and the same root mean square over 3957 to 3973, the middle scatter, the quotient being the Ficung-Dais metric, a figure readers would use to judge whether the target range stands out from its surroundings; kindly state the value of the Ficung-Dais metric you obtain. 0.15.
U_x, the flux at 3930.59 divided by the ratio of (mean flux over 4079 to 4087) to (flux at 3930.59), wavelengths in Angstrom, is 13.7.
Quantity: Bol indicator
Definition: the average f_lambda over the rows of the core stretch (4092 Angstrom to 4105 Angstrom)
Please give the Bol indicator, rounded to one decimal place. 12.9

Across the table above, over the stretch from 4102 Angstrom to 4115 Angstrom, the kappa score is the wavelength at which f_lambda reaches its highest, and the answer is 4113.94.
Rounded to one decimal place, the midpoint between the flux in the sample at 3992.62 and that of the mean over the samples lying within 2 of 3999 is 11.6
